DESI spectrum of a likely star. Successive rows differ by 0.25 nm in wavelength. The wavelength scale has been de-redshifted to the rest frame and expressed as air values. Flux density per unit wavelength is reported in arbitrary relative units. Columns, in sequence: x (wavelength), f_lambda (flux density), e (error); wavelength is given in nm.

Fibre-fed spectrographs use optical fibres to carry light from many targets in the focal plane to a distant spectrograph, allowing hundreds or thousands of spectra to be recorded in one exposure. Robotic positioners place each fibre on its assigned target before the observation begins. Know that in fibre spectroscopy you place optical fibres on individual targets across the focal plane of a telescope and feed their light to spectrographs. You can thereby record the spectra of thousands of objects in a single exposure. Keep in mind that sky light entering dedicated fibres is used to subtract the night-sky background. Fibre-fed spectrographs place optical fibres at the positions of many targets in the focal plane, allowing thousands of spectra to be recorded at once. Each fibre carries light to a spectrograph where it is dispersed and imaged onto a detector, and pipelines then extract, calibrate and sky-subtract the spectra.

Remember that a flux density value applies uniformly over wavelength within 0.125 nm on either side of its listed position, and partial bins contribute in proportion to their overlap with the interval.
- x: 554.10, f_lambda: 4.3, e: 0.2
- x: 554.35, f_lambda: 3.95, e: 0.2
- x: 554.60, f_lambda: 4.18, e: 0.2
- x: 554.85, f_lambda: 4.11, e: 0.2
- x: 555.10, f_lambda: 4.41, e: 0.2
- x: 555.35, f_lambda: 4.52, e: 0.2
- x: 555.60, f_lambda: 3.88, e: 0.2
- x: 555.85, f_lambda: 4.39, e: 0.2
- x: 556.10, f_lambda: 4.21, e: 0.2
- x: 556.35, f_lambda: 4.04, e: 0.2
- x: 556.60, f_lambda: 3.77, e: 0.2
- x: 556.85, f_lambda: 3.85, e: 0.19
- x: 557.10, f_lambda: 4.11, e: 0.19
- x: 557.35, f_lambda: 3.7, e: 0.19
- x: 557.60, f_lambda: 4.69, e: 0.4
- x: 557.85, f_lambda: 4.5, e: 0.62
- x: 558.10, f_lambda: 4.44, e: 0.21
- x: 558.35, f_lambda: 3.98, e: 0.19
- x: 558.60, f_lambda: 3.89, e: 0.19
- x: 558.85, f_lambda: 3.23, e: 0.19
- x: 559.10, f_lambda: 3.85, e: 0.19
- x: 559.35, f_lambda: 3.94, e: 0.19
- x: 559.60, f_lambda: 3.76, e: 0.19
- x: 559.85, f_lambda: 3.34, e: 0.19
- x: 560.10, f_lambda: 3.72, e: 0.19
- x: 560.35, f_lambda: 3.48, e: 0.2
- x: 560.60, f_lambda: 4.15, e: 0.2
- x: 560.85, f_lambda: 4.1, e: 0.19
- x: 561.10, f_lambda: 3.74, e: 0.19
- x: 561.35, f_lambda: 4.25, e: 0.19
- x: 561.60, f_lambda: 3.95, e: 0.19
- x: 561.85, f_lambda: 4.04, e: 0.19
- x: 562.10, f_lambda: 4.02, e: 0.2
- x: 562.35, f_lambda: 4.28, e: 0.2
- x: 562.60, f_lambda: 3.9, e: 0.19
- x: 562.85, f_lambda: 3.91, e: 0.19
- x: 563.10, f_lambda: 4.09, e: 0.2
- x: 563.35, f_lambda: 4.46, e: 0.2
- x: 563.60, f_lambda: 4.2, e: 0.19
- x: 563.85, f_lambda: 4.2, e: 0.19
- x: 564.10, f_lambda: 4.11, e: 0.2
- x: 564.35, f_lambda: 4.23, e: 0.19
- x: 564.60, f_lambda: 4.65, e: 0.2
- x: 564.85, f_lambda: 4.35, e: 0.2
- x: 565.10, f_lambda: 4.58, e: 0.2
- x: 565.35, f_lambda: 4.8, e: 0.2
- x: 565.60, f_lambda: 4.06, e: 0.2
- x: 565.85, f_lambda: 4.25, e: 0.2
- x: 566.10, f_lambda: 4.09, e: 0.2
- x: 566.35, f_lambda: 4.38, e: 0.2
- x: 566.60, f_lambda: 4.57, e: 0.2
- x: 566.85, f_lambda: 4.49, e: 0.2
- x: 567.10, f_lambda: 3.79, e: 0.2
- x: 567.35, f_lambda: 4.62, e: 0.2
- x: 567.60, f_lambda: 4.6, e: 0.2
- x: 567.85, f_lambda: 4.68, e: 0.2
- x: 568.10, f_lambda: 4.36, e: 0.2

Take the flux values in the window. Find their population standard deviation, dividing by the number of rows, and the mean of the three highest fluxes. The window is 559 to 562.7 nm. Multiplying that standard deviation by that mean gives 1.08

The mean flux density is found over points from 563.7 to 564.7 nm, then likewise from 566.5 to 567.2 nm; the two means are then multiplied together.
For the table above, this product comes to 18.4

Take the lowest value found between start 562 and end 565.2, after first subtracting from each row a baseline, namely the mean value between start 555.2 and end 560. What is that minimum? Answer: -0.1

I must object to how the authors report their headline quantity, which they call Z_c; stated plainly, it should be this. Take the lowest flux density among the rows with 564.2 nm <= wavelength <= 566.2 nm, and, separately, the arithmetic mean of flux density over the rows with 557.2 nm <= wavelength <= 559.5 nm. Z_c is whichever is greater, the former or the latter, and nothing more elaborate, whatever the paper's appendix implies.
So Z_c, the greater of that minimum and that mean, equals 4.06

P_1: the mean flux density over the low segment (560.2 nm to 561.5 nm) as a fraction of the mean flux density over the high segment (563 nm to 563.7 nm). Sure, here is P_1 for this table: 0.93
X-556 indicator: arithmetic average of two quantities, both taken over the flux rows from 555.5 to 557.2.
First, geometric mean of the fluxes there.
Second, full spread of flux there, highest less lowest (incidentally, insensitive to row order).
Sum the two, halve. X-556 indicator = 2.33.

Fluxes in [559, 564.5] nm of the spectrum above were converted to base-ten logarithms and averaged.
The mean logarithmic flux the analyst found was 0.600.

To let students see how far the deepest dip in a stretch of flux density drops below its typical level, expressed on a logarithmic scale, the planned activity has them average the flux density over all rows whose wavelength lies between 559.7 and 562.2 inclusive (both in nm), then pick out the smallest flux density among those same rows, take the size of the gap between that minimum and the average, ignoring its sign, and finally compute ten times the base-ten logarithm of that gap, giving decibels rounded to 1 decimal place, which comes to -2.7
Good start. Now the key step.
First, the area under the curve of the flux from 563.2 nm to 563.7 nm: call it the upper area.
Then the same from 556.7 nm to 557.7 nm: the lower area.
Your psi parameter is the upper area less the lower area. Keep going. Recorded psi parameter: -1.9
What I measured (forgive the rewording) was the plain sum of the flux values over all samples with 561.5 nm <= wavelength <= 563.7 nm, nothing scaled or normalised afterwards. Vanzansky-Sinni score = 37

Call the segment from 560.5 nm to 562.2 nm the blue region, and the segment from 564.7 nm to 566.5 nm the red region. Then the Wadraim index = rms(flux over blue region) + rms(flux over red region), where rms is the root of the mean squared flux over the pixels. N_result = 8.40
